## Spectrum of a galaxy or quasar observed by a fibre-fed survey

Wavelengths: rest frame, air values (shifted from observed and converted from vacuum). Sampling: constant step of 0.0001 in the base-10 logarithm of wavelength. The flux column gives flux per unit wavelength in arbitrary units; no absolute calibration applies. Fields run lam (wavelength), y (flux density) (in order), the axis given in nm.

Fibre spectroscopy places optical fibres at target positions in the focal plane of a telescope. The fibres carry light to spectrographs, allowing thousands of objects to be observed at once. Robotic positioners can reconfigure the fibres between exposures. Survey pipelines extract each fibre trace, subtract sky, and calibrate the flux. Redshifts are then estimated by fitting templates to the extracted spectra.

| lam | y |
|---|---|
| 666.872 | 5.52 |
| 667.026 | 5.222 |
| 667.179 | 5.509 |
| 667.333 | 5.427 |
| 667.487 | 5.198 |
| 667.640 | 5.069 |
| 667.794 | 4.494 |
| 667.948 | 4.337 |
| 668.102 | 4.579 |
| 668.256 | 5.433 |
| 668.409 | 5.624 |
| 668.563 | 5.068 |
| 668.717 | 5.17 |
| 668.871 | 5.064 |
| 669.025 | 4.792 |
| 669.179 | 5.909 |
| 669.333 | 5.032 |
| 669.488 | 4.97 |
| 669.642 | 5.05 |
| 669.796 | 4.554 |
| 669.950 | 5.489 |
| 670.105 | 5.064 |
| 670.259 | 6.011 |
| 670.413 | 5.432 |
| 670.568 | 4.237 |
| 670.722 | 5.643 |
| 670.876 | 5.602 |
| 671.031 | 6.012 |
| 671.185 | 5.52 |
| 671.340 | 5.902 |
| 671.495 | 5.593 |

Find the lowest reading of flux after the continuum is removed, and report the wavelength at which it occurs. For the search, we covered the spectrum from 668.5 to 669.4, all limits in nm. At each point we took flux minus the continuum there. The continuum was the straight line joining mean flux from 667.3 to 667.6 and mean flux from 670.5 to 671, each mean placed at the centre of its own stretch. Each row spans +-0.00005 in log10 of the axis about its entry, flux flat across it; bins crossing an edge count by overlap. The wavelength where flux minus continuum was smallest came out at 669.025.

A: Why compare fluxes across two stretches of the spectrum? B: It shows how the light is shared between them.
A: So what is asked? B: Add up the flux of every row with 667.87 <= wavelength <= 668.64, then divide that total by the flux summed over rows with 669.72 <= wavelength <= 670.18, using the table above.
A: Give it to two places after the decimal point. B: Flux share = 1.66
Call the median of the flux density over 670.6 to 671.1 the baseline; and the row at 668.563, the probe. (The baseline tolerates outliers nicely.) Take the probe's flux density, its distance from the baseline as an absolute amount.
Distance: 0.6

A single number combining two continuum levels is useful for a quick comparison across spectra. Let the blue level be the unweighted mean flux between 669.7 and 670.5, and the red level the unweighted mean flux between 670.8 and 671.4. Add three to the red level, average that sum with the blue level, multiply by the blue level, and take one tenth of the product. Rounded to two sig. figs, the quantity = 3.7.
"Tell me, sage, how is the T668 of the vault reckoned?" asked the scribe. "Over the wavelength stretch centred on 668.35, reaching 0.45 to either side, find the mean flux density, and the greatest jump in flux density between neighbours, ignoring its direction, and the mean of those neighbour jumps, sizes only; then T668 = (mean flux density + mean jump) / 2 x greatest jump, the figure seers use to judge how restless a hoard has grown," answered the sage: 2.3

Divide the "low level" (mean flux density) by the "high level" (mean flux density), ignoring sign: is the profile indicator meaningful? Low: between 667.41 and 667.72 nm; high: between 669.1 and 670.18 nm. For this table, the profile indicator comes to 1.00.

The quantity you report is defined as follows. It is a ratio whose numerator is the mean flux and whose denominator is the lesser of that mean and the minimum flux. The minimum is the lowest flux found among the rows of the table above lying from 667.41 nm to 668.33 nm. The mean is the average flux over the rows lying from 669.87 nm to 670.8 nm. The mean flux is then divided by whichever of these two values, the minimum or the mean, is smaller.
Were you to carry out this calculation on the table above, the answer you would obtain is 1.225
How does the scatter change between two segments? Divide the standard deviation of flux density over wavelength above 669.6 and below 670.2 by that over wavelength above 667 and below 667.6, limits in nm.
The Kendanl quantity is 2.5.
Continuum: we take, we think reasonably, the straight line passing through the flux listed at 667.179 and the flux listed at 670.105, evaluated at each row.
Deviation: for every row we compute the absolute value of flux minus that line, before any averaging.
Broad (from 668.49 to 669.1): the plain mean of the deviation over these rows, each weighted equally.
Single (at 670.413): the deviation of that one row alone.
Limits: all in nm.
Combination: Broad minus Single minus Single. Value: -0.59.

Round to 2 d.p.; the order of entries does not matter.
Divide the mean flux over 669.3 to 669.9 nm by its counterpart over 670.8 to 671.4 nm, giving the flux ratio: 0.85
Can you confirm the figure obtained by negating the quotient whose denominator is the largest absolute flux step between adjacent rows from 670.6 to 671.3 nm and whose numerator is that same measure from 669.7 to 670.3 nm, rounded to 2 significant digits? -1.9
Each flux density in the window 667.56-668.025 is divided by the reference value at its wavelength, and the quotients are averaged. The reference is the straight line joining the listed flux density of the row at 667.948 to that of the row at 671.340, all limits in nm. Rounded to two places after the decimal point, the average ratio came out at 1.09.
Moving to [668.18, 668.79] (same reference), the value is 1.16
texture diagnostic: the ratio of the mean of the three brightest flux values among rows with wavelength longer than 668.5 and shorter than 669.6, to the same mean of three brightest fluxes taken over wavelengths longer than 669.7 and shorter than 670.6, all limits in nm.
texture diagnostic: 0.95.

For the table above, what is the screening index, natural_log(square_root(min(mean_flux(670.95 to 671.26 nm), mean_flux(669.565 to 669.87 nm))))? 0.785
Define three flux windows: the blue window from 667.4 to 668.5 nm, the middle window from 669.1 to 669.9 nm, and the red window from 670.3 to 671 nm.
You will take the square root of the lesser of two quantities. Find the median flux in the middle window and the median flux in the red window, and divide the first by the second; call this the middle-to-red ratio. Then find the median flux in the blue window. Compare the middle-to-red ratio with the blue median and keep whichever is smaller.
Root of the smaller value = 0.955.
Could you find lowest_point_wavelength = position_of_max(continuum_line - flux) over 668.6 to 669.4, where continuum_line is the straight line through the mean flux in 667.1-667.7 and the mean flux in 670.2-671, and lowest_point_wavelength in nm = 669.025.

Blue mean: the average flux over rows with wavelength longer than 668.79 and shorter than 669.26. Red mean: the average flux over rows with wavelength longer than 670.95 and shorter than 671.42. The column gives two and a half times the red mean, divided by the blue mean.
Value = 2.76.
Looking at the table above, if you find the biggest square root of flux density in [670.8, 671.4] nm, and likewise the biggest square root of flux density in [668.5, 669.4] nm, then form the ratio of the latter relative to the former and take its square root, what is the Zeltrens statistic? 1.00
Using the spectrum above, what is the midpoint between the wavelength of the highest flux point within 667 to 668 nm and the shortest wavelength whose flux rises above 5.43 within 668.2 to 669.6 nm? 667.72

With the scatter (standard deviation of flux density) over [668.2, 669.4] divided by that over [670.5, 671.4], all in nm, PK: 0.6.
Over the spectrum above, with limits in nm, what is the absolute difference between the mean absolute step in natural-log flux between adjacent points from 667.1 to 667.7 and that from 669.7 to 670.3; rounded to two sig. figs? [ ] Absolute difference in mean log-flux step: 0.12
